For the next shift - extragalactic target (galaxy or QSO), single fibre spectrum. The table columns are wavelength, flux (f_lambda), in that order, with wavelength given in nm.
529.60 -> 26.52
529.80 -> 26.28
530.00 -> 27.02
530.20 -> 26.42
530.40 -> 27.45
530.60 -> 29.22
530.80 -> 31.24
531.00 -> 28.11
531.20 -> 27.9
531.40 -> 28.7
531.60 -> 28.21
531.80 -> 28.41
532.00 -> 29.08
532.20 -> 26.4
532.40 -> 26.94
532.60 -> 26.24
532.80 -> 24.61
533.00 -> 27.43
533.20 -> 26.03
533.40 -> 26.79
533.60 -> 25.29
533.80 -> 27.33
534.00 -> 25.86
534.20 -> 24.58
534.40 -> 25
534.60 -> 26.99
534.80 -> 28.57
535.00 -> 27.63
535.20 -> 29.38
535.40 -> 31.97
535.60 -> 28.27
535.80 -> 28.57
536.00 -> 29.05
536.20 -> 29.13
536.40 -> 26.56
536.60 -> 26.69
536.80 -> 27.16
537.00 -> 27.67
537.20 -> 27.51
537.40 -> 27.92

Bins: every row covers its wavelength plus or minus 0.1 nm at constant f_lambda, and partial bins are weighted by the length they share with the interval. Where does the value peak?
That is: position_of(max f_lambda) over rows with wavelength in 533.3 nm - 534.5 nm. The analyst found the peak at 533.80 nm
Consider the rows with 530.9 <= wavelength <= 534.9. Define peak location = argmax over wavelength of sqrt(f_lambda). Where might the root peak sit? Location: 532.00 nm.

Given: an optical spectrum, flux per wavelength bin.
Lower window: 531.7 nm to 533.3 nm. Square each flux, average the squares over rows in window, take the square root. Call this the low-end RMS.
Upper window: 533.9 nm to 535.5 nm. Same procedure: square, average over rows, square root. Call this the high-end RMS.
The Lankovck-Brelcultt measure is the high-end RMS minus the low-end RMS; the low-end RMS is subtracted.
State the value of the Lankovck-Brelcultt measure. 0.7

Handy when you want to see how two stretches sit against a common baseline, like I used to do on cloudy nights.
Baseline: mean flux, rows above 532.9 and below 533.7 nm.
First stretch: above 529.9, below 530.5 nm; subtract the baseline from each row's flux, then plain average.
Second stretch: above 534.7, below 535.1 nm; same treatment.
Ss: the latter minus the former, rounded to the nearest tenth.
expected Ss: 1.1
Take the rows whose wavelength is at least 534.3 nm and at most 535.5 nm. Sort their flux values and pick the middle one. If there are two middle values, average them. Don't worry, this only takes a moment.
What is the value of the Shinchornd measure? 28.1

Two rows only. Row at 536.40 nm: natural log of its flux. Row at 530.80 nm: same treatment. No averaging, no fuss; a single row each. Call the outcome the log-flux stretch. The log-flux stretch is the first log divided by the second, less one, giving -0.047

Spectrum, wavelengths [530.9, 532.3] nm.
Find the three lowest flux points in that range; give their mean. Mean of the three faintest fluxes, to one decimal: 27.5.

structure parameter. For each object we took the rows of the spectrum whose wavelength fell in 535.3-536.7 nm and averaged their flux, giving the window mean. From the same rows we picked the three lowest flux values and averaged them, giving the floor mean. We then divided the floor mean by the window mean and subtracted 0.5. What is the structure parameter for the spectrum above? 0.45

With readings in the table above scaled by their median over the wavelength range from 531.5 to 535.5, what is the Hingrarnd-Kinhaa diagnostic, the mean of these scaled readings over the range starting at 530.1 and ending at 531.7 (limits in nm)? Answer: 1.05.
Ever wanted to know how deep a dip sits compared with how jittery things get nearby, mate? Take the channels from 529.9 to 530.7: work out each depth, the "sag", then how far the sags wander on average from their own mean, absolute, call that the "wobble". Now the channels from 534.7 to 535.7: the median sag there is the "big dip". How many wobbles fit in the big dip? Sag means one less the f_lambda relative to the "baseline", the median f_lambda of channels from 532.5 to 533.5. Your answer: -2.8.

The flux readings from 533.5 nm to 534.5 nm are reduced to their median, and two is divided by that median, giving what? 0.079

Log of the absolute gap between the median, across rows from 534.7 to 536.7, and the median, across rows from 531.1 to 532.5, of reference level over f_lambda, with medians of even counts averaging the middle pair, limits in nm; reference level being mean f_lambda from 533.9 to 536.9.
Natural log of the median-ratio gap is -4.4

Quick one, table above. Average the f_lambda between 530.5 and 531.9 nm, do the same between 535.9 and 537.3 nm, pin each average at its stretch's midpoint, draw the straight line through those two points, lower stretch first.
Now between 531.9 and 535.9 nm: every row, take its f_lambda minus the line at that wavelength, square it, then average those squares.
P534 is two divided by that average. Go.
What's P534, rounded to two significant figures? 0.42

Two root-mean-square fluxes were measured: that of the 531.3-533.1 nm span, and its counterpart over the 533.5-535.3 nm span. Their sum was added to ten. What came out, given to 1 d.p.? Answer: 64.2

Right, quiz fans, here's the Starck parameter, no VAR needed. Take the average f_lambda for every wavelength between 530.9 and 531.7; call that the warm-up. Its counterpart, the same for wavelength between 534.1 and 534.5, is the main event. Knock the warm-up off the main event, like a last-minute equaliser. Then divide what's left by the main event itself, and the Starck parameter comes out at -0.14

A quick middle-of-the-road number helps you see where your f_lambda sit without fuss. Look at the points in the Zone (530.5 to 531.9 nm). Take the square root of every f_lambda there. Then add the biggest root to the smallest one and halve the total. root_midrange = 5.44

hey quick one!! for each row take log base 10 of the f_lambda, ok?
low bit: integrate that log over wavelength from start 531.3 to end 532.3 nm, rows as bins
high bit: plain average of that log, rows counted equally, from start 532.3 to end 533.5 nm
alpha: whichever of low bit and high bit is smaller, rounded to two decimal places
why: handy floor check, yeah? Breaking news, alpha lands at 1.42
